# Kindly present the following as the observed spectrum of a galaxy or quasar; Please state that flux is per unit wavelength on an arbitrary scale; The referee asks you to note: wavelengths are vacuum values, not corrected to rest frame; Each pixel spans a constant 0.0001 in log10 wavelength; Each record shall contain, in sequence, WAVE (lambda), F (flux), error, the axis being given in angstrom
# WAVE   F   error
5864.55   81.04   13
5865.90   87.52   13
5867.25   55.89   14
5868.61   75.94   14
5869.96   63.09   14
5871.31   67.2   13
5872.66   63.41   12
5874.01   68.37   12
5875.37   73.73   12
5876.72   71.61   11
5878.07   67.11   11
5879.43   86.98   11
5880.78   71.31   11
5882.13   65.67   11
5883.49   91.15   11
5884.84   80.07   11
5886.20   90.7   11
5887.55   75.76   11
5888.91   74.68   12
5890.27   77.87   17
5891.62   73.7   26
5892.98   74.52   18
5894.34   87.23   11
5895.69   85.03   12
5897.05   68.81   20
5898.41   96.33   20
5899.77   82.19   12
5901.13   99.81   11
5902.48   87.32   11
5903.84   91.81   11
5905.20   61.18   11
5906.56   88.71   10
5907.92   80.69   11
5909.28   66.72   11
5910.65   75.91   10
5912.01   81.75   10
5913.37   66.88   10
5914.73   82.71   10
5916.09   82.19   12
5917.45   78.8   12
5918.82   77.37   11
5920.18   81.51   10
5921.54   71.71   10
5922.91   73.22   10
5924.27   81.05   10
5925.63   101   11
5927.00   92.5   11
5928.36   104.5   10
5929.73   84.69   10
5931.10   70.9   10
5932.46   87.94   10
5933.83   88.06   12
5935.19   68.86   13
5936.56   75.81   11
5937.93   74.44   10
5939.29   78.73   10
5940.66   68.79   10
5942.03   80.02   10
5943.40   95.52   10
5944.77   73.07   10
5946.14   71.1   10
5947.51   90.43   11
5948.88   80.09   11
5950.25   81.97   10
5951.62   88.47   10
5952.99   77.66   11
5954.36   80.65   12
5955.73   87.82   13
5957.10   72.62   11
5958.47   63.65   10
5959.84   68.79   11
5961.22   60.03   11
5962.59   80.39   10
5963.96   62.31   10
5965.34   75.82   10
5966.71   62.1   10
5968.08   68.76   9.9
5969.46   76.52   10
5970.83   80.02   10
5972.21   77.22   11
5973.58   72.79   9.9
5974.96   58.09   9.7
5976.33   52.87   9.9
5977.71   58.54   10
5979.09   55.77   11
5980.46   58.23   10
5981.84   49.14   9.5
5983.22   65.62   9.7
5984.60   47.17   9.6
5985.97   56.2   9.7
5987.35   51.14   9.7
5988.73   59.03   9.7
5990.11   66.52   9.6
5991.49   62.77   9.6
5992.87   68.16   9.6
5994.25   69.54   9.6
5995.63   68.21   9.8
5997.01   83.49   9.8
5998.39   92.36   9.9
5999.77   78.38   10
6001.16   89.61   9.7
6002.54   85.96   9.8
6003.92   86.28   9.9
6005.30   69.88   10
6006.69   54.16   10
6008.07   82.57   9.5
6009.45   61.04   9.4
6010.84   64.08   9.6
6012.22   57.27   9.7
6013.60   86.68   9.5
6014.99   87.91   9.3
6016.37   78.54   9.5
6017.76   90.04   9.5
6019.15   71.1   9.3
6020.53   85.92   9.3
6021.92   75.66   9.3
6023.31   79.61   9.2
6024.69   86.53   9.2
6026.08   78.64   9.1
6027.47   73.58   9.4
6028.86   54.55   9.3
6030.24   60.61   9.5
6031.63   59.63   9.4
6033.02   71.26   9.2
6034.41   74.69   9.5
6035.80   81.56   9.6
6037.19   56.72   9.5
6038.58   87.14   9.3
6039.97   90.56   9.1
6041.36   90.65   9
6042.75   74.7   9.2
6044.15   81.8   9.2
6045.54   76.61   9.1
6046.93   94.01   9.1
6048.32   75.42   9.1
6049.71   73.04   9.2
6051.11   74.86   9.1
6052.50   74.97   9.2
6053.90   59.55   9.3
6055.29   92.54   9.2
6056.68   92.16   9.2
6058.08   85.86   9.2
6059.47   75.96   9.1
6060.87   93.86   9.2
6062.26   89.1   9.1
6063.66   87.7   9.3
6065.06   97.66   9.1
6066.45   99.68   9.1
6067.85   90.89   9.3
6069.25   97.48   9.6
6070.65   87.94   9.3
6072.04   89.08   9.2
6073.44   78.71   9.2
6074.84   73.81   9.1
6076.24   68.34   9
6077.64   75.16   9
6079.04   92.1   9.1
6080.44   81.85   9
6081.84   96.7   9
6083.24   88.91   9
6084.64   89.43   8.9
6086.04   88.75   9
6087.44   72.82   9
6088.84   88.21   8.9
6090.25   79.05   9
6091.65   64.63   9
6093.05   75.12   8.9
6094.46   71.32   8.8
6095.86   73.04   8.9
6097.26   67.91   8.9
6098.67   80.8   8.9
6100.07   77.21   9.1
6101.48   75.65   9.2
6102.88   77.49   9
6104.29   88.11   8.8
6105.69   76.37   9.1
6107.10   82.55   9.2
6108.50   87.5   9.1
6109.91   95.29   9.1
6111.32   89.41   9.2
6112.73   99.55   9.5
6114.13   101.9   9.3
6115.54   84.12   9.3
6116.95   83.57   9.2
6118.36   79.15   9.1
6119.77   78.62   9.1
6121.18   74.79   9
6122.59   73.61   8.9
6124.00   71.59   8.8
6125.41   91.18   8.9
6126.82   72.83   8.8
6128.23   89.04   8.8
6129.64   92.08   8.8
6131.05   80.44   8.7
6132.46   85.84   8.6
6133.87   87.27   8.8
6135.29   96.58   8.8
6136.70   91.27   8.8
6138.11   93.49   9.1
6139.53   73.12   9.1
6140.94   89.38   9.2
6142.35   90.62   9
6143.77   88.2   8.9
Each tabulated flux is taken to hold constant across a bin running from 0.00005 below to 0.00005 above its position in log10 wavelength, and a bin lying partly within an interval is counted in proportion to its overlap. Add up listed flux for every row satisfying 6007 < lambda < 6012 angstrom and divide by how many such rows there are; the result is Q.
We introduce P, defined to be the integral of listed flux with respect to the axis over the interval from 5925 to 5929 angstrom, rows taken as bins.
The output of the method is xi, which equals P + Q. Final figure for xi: 466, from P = 397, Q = 69.2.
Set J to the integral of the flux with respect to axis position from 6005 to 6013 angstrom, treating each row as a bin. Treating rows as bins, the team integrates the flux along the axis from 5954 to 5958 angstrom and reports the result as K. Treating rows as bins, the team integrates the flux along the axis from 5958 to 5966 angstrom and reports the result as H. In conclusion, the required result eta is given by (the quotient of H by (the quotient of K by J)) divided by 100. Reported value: 8.9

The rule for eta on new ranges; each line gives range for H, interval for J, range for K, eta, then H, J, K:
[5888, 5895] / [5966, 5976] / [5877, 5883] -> 8.7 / 542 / 702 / 440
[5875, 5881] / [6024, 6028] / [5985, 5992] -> 3.5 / 447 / 319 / 410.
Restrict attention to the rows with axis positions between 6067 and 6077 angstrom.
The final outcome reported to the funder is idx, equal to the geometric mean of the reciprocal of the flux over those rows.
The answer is 0.0120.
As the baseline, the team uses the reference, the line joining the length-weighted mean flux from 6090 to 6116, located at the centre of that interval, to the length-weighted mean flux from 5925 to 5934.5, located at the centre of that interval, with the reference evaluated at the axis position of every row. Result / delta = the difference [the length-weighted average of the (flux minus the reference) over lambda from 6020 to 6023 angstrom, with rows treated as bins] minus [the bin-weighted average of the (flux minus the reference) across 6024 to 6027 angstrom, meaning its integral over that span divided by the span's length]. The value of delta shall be -2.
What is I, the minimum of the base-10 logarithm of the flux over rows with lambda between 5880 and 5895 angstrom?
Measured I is 1.82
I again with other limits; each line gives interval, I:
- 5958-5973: 1.78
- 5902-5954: 1.79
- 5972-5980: 1.72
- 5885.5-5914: 1.79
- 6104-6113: 1.88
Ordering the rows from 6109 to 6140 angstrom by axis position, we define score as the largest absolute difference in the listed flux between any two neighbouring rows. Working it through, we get 20.4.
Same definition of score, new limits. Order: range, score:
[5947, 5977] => 20.4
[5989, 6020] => 29.4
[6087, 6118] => 17.8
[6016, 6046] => 30.4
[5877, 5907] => 30.6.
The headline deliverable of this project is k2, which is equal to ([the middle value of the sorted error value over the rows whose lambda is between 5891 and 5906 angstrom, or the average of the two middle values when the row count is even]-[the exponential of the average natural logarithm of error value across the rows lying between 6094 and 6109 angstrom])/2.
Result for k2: 1.5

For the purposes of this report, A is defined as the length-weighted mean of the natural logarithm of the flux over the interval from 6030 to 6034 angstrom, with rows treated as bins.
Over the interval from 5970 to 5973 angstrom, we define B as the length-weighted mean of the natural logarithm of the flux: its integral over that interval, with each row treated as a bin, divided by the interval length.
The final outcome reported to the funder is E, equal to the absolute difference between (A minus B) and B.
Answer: 4.57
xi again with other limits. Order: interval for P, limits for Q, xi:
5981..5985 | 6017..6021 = 300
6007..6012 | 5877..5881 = 410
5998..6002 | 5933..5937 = 422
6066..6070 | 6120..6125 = 455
